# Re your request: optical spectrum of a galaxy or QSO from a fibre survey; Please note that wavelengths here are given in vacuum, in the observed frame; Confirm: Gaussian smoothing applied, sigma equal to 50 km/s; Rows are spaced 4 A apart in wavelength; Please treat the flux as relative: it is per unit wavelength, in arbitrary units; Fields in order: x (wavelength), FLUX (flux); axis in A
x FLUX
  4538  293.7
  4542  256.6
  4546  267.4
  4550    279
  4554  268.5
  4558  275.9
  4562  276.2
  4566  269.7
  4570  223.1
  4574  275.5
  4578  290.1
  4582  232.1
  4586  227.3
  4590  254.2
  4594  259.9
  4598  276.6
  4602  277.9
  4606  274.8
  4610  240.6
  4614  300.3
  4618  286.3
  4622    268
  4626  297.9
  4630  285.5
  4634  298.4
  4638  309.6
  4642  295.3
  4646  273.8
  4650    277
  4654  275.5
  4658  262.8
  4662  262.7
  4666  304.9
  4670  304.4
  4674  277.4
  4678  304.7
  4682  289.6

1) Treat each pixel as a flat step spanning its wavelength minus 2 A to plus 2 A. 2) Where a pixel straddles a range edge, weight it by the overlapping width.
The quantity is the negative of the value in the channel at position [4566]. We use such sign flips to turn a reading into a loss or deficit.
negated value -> -270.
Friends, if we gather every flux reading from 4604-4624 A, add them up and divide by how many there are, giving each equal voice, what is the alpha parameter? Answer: 274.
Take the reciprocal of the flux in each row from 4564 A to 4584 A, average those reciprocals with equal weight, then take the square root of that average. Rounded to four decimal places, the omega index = 0.0626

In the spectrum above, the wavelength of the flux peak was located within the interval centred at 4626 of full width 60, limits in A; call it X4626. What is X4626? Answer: 4638 A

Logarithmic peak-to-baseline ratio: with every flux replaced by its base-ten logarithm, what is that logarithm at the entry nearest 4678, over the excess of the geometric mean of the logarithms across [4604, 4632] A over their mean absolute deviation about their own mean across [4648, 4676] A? 1.02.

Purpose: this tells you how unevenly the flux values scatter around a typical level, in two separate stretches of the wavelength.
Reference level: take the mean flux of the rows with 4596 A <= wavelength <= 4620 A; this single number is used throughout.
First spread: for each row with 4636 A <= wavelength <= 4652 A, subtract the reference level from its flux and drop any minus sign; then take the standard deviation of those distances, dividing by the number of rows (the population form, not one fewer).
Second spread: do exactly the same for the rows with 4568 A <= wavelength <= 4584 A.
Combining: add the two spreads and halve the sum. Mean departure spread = 17.4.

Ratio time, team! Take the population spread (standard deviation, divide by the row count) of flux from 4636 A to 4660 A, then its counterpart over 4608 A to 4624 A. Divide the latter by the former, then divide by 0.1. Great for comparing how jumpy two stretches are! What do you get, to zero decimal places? 14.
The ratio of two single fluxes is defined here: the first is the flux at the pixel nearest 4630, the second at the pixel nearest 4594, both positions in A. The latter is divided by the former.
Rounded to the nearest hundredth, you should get 0.91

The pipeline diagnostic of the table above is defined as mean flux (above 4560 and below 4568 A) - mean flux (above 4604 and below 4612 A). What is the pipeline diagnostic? 15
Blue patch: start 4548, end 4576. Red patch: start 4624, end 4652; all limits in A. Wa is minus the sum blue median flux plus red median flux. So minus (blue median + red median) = -571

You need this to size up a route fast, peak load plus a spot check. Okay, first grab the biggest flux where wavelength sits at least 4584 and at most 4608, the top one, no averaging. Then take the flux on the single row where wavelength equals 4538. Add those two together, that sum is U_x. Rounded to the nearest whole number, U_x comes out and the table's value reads 572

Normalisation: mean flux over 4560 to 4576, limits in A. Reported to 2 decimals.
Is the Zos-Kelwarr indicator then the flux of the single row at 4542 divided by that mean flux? 0.98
